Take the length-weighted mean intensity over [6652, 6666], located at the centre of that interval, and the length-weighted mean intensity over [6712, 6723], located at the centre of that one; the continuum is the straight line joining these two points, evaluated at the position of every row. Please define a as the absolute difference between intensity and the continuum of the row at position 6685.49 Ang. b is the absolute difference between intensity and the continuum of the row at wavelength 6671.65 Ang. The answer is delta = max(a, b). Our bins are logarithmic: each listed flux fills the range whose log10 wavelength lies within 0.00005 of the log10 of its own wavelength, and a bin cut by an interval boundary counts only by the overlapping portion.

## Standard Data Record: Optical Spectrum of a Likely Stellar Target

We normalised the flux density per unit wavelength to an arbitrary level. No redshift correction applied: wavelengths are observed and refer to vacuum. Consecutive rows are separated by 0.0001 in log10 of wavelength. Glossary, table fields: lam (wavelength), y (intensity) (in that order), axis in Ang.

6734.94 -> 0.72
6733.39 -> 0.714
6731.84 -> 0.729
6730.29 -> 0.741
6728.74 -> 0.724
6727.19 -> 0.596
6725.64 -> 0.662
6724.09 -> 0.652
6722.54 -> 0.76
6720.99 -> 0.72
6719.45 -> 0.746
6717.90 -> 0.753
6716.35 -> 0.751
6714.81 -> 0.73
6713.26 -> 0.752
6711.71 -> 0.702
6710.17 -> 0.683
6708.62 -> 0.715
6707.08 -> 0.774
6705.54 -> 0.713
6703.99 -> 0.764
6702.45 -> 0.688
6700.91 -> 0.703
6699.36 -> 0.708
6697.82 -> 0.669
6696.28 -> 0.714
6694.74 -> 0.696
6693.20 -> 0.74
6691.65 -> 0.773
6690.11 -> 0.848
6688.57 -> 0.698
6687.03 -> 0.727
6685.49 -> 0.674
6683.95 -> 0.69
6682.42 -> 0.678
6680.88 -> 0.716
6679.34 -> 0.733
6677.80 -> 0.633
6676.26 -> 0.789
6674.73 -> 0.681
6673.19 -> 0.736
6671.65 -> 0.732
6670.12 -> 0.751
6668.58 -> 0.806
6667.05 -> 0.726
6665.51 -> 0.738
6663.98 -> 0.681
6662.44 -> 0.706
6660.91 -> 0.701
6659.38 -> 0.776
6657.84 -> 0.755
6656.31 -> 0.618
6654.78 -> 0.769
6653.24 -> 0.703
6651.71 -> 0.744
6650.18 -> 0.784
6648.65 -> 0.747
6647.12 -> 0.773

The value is 0.054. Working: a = 0.054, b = 0.010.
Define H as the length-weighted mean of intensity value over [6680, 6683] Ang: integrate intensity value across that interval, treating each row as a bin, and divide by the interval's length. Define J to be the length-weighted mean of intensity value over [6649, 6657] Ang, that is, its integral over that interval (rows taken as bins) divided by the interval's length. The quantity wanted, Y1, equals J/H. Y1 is 1.04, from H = 0.699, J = 0.726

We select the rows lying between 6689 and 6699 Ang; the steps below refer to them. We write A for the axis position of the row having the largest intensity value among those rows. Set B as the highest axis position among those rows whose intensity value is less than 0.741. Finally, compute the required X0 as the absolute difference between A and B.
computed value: 7.7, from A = 6690.11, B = 6697.82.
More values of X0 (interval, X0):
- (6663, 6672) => 3.1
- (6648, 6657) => 6.1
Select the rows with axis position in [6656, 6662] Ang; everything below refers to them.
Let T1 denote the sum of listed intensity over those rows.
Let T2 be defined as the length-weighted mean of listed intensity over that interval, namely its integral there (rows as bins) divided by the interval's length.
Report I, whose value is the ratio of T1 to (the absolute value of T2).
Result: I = 4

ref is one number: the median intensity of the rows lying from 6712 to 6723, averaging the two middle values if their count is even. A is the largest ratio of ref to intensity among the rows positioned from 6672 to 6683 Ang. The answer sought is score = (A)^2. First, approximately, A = 1.19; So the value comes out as 1.41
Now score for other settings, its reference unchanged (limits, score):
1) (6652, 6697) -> 1.48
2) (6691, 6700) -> 1.26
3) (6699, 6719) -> 1.21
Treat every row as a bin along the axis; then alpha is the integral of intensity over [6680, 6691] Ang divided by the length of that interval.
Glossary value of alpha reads 0.720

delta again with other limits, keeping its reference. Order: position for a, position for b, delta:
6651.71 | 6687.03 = 0.030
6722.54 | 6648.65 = 0.035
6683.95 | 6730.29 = 0.038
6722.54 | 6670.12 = 0.029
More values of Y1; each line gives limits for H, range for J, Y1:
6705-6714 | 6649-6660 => 1.02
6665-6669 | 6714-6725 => 0.97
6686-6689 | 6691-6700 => 1.01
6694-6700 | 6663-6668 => 1.03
